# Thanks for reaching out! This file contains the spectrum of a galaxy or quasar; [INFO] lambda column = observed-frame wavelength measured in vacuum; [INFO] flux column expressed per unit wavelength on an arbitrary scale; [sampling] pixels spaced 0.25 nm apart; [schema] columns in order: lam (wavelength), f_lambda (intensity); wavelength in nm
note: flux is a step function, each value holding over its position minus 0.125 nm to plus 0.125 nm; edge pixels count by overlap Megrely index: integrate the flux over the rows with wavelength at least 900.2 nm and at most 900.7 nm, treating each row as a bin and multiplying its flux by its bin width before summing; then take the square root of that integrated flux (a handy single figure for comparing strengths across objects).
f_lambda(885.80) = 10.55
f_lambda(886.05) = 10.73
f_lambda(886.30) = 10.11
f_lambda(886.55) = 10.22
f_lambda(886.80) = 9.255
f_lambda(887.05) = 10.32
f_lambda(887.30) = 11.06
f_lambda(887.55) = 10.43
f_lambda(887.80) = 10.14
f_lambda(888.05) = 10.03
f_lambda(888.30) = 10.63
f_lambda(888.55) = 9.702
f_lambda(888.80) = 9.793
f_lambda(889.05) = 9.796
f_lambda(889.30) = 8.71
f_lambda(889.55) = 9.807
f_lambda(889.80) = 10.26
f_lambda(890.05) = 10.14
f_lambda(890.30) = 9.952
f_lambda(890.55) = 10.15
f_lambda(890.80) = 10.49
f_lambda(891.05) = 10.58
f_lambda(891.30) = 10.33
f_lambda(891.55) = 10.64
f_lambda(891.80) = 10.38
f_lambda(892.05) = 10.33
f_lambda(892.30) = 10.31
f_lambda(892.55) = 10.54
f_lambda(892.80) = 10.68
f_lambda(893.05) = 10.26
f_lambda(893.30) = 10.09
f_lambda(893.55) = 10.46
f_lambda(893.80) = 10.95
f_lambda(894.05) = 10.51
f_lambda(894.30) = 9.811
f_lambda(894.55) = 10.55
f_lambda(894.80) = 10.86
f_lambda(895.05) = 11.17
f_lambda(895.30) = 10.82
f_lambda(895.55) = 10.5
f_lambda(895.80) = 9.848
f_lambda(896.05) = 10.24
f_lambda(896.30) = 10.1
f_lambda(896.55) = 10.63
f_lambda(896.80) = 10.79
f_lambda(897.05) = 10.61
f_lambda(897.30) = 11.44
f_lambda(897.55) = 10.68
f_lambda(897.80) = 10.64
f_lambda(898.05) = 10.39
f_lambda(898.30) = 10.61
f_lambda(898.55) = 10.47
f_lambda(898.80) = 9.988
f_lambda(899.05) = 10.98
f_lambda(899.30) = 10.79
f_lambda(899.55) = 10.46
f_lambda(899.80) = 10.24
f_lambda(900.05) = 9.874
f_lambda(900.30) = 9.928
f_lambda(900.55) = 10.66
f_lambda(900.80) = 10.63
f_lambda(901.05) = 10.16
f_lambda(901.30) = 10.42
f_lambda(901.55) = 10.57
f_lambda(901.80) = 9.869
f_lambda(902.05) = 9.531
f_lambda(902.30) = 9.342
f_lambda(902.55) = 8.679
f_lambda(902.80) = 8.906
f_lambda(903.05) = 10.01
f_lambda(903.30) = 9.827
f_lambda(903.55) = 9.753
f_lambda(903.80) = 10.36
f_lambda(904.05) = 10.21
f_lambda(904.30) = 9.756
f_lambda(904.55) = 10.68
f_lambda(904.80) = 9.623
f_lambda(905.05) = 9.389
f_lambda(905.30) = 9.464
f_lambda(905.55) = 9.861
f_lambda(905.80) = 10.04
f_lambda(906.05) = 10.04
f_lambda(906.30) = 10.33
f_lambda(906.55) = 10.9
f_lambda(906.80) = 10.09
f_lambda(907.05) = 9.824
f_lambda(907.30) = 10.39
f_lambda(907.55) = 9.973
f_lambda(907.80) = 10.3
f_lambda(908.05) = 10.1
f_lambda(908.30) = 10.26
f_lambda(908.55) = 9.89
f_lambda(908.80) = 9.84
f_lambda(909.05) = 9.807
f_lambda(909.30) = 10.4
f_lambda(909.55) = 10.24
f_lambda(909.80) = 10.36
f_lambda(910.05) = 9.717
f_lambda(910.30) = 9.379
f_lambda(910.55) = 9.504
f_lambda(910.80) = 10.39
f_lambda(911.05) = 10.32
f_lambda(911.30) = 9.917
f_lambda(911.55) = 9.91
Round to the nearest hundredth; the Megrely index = 2.27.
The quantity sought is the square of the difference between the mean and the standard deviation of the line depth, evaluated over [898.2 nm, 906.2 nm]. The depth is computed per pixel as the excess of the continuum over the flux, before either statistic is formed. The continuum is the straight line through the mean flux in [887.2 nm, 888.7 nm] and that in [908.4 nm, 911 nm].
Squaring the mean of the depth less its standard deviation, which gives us 0.22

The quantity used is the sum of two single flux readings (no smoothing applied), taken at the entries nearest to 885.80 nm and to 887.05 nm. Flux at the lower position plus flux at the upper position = 20.87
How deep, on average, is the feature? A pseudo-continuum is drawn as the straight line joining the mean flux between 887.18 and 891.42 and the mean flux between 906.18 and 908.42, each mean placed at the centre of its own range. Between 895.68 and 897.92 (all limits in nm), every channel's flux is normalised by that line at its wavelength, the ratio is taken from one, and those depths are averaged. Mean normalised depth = -0.038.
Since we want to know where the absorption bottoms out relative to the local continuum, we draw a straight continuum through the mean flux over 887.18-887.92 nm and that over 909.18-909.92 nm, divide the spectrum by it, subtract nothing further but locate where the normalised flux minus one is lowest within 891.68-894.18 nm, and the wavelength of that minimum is 893.30 nm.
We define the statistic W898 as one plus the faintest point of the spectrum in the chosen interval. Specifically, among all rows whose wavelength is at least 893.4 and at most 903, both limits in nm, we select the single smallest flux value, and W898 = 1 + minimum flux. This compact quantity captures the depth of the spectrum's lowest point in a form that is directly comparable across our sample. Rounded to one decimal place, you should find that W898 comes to 9.7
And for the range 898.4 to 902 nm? 10.9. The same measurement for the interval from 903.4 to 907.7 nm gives 10.4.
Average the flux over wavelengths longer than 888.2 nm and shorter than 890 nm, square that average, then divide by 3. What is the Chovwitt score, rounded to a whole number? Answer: 32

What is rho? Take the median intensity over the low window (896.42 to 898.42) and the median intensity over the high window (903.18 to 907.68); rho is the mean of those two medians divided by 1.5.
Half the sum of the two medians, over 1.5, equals 6.88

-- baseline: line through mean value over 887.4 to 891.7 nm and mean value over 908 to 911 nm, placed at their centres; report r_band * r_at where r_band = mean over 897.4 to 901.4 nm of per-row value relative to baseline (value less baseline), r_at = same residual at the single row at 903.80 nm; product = 0.13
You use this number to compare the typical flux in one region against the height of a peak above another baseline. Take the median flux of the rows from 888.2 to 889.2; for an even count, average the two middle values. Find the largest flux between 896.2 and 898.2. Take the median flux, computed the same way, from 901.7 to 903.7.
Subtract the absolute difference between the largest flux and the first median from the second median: 8.00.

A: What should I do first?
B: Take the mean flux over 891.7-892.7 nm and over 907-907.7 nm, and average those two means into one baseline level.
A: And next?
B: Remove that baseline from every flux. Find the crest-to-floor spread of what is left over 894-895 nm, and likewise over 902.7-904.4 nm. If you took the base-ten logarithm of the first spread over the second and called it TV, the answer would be -0.14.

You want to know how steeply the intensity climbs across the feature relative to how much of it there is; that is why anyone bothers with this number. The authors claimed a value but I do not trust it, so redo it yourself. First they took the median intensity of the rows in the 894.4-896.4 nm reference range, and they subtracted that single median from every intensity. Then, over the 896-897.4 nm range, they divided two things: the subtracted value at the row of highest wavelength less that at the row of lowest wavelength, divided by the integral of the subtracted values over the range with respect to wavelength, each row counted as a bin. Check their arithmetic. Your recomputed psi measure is 7.3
